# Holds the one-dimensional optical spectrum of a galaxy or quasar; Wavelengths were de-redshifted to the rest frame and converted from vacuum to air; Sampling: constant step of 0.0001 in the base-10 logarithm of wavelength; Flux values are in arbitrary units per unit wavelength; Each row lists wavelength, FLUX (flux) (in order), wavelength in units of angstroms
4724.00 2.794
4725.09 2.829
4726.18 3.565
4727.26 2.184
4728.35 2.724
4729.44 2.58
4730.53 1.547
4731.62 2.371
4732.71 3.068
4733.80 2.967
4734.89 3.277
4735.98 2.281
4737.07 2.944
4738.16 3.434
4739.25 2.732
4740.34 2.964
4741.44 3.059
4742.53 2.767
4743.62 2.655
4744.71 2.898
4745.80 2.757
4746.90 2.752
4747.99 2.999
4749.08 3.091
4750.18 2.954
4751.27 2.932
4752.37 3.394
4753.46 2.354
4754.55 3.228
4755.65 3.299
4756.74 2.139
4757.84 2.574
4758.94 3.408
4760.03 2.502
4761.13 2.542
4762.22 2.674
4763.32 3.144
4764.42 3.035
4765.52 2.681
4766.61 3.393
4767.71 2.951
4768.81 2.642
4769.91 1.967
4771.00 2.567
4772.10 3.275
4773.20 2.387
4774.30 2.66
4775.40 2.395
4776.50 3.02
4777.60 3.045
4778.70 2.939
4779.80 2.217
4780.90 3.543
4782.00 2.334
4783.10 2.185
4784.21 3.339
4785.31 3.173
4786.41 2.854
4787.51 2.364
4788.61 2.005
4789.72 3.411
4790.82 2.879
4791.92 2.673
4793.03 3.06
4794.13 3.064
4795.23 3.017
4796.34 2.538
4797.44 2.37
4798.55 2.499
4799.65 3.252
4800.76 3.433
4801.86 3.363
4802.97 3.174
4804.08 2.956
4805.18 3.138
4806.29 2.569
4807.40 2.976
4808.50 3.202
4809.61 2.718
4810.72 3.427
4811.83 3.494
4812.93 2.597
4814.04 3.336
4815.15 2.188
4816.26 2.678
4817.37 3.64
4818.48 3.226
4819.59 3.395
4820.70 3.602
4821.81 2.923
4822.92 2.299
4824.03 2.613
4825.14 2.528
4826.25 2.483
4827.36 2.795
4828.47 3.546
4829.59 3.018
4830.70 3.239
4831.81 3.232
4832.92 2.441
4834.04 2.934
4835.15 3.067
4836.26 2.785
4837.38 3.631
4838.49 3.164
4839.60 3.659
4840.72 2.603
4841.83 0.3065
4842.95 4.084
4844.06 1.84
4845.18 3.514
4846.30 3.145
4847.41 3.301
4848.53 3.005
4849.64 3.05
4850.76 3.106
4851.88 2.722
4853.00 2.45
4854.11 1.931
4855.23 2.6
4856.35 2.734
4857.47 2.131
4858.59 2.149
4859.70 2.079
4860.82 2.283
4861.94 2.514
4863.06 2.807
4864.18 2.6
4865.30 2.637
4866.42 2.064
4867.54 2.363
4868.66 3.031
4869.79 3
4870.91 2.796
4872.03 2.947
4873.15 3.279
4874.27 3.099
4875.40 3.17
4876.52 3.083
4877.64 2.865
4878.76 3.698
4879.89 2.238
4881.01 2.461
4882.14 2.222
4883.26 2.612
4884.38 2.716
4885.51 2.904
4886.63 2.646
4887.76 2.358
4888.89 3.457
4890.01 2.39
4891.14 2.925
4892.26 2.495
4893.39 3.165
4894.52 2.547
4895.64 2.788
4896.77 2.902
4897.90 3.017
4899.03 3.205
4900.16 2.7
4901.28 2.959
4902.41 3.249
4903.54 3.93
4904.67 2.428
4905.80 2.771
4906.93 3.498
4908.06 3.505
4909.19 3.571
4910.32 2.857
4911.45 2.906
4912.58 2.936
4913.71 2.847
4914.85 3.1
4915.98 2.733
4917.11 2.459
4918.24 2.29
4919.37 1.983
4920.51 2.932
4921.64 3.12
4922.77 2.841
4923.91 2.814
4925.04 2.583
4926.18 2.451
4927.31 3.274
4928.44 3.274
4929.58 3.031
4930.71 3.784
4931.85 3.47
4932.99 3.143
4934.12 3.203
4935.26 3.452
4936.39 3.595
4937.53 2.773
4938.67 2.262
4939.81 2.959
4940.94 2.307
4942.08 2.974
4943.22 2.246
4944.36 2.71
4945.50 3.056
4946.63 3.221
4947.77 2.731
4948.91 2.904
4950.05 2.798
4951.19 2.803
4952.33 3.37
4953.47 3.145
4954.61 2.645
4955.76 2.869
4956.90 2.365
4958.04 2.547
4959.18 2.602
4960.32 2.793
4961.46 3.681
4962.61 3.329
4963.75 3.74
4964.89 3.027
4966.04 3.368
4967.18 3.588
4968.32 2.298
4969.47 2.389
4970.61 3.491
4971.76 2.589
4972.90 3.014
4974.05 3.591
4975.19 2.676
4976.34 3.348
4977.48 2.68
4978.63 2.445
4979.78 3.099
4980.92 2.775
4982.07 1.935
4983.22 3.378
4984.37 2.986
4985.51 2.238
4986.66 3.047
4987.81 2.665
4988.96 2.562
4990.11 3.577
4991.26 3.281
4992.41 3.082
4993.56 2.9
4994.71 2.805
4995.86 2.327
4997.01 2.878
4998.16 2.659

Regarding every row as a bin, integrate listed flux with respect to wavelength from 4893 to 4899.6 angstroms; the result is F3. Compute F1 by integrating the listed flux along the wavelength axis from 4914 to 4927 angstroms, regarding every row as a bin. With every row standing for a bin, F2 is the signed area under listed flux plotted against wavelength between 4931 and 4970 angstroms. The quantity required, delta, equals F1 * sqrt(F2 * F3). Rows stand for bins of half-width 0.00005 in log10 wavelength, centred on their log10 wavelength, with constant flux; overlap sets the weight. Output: 1645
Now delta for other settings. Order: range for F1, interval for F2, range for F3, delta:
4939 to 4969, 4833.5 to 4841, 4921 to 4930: 2180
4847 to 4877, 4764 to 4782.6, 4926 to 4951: 5016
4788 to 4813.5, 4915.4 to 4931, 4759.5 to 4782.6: 3972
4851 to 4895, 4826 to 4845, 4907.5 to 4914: 3925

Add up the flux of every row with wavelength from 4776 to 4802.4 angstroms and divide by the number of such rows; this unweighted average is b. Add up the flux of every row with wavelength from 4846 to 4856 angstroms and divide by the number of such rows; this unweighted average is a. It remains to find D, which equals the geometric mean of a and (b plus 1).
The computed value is 3.29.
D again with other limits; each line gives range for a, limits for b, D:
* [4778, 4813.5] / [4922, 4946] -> 3.39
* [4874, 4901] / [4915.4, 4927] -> 3.19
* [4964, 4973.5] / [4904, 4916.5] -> 3.45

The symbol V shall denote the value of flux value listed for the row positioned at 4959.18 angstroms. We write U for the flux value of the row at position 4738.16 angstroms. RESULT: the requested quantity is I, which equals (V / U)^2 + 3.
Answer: 3.6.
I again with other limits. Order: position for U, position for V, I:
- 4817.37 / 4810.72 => 3.9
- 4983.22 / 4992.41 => 3.8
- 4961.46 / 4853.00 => 3.4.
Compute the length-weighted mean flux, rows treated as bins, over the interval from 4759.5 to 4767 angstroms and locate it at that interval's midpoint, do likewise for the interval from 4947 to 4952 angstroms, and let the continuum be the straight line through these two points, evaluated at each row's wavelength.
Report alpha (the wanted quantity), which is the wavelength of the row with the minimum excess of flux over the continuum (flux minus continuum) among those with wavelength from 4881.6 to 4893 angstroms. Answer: 4882.14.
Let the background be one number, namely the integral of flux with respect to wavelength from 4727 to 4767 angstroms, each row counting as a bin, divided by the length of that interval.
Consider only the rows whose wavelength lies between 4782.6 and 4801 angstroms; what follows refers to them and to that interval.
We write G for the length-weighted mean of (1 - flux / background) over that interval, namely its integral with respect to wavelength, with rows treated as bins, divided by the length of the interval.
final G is 0.00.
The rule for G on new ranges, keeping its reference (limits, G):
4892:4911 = -0.08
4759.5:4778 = 0.02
